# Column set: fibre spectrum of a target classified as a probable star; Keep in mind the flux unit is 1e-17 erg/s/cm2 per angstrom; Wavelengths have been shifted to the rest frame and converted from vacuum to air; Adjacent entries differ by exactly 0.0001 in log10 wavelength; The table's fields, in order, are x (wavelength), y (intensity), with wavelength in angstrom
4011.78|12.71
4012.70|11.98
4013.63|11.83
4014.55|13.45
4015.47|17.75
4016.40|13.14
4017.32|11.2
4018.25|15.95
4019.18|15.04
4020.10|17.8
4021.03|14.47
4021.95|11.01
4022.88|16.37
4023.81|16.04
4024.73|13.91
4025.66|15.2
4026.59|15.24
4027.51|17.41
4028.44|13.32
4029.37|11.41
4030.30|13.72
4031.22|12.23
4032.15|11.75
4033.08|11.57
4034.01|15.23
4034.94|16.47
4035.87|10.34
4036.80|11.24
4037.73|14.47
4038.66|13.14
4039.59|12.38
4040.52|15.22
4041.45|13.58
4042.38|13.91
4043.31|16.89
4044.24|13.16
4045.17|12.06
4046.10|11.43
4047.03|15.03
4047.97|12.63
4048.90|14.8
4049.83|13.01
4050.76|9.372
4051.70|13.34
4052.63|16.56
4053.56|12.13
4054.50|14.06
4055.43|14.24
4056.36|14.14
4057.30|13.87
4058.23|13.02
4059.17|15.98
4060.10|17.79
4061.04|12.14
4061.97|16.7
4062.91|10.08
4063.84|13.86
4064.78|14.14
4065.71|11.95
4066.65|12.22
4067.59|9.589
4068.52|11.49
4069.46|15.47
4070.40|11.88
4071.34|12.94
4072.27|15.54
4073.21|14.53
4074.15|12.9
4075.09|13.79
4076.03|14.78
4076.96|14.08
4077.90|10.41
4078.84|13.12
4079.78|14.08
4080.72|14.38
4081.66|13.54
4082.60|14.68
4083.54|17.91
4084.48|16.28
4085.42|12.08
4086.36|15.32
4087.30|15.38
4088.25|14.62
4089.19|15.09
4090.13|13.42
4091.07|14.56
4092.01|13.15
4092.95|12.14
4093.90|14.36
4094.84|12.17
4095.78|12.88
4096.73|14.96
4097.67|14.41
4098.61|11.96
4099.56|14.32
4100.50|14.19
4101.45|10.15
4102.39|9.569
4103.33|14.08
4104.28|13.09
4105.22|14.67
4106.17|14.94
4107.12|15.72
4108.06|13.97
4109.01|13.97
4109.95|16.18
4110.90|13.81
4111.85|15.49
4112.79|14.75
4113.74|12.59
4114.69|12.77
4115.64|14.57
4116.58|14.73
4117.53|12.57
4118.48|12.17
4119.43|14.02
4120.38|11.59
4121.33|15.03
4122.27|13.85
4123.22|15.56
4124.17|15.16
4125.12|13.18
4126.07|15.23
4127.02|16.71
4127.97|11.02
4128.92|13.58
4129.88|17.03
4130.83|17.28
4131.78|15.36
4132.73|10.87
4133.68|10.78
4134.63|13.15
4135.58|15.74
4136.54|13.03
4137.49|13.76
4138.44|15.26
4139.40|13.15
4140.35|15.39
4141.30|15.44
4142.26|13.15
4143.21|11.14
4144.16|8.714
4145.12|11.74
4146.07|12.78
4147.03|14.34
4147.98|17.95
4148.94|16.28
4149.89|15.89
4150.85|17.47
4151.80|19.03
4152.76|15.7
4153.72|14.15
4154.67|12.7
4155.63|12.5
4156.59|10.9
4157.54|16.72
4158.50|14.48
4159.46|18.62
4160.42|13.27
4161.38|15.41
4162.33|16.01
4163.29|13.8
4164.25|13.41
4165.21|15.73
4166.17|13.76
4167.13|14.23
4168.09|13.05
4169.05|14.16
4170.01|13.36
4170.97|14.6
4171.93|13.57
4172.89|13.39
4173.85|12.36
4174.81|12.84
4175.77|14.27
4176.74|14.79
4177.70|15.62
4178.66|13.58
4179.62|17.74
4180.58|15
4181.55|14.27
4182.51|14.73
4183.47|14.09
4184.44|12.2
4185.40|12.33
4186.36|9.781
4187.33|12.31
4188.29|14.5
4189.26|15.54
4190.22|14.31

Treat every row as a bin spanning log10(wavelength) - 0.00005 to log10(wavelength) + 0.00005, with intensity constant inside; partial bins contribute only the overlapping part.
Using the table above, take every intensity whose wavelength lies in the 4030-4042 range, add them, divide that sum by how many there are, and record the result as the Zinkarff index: 13.2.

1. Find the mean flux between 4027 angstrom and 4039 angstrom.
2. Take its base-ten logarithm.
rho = 1.12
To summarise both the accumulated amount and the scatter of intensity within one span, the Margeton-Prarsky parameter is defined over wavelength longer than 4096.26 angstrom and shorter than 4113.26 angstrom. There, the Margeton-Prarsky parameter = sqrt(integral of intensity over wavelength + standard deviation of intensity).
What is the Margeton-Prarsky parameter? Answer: 15.43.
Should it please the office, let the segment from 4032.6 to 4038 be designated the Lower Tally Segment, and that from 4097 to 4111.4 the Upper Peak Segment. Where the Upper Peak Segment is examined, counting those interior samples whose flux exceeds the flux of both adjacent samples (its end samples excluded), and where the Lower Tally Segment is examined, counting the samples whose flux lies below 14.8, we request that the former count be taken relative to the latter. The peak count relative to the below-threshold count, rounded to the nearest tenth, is 1.0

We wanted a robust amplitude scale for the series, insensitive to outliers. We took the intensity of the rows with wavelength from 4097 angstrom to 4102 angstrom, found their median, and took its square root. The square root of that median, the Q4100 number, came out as 3.77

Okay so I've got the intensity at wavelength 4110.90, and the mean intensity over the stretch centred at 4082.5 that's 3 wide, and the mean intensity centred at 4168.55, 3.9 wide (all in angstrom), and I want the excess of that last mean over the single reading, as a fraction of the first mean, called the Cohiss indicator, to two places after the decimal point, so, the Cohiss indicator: -0.01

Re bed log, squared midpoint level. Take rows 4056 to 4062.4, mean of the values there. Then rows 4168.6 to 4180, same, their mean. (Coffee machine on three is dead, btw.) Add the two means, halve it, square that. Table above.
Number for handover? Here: 210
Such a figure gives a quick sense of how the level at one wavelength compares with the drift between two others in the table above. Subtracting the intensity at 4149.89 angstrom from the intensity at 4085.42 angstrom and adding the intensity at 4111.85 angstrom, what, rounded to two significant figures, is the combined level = 12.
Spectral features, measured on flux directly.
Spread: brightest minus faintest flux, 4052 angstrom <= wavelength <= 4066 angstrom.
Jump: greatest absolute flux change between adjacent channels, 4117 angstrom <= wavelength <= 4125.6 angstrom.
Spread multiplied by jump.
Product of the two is 27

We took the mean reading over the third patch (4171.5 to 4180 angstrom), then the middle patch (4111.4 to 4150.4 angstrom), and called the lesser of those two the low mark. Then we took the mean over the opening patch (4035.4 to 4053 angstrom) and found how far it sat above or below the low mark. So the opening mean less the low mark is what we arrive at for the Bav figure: -0.7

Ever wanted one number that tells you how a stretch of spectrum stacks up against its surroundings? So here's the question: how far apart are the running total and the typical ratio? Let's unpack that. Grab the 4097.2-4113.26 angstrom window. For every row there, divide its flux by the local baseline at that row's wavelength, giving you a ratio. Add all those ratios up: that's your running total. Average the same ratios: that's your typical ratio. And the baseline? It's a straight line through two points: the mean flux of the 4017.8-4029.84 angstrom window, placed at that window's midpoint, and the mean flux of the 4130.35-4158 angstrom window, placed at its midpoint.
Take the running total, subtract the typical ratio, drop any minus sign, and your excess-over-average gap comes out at 15.40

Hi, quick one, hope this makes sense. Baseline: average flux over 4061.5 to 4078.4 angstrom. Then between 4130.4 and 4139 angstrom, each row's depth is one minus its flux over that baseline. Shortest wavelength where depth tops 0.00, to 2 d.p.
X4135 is 4132.73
